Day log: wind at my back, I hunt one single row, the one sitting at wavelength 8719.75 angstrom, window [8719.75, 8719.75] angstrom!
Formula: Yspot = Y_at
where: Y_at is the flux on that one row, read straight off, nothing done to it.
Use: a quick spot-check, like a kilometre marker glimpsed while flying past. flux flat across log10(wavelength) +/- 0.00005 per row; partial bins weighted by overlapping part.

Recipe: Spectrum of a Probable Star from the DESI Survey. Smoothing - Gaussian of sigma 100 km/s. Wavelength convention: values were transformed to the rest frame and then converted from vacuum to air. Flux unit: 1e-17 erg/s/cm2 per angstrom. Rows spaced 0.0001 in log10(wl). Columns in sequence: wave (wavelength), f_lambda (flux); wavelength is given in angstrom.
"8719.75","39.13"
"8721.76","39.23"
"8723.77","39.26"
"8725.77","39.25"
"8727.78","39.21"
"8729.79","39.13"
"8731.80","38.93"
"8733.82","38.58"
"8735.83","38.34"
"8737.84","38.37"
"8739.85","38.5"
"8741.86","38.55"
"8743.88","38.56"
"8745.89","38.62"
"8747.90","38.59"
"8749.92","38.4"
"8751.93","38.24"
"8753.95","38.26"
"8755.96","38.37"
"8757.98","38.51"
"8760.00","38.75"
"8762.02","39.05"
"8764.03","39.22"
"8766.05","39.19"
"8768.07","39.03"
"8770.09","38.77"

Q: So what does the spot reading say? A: 39.13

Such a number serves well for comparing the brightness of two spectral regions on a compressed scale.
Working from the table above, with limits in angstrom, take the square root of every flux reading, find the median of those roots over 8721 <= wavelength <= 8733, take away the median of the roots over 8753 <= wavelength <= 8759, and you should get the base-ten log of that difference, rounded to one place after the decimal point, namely -1.2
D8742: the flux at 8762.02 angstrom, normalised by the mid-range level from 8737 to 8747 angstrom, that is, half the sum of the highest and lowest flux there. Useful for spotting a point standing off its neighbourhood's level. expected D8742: 1.01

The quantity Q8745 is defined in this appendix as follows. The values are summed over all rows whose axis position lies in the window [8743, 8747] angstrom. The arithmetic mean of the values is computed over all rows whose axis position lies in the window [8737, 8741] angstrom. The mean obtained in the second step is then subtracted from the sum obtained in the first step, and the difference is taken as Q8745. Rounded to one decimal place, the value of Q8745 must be 38.7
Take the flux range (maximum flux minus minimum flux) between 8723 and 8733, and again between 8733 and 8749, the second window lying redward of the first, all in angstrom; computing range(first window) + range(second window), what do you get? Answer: 0.61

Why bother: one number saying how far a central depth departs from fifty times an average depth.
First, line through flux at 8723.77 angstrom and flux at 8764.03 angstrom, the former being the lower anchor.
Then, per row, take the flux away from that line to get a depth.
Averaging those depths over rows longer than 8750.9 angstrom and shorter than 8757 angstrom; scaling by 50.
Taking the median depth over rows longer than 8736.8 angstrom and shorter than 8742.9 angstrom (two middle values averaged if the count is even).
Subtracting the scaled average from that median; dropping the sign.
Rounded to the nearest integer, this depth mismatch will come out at 46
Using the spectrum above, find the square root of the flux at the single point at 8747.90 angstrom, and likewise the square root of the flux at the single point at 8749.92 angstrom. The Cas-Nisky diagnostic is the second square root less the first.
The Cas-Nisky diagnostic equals -0.0153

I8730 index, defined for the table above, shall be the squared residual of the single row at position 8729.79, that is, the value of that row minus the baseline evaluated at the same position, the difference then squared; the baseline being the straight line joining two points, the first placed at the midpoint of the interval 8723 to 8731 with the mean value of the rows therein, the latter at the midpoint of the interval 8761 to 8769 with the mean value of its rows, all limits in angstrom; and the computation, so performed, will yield 0.01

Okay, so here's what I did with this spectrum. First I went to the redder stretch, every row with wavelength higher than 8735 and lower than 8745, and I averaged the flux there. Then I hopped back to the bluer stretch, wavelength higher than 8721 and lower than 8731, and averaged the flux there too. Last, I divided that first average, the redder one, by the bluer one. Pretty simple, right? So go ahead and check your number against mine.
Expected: 0.98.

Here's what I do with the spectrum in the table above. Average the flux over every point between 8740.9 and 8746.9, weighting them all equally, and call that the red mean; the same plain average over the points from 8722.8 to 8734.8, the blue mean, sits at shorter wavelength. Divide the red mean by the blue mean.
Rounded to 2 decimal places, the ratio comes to 0.99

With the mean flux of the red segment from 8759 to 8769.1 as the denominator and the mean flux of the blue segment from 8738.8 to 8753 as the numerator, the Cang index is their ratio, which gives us 0.986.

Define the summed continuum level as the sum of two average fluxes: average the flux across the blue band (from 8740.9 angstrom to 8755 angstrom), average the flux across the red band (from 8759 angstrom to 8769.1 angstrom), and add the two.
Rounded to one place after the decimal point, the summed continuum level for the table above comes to 77.5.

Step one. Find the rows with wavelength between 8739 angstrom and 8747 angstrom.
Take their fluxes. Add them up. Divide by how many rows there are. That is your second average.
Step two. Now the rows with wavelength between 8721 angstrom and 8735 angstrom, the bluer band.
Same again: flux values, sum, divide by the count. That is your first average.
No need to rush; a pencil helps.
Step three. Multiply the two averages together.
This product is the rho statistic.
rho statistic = 1507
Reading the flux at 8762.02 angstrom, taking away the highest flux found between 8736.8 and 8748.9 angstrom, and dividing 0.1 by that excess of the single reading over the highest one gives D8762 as 0.23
